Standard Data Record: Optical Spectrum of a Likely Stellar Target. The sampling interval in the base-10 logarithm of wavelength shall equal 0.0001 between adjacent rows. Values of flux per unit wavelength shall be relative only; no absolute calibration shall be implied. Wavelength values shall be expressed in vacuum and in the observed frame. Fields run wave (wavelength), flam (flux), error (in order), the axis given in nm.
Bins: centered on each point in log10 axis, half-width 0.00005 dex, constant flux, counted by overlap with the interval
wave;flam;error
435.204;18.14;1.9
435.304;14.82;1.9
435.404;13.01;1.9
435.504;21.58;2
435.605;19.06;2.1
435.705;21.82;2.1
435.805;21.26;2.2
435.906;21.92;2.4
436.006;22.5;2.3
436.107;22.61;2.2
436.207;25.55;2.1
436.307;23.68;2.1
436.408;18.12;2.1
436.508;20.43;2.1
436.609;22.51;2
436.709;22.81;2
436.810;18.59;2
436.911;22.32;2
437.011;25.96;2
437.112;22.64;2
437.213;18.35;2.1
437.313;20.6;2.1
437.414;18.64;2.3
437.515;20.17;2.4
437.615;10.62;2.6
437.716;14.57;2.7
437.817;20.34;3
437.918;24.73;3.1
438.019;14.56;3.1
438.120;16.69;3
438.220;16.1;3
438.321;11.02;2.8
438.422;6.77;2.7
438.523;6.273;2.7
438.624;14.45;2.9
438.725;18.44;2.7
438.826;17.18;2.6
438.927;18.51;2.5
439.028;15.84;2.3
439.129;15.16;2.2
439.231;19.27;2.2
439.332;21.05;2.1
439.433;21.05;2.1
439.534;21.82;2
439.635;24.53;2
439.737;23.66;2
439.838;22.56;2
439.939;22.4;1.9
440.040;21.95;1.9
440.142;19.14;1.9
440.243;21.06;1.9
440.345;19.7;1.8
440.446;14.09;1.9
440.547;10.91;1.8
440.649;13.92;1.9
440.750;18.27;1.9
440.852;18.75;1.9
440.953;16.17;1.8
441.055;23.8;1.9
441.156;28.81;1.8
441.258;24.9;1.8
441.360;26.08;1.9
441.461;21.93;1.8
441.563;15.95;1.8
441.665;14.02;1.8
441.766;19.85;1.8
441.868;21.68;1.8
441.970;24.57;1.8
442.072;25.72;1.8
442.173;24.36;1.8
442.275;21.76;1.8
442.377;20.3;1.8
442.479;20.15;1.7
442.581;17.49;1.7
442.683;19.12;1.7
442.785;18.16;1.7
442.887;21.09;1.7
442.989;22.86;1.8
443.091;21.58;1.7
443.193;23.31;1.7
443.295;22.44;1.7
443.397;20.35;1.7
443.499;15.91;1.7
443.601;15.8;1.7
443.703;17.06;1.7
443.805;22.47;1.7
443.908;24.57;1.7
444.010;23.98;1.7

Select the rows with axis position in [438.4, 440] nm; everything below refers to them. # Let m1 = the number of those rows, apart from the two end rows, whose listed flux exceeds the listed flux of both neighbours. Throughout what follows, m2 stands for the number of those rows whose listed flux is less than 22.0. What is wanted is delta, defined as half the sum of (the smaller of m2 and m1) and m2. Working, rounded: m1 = 3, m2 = 12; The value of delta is 7.50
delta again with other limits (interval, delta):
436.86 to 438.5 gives 8.50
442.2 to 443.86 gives 7.50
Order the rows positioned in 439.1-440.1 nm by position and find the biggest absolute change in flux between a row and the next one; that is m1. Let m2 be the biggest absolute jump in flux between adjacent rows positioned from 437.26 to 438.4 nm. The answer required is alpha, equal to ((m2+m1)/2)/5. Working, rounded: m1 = 4.1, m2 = 10.2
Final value 1.43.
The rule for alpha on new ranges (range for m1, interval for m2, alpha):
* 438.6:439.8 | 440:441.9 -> 1.17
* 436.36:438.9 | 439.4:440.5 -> 1.58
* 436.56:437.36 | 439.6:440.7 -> 0.99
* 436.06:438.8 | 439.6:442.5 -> 1.78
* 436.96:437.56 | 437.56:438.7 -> 1.45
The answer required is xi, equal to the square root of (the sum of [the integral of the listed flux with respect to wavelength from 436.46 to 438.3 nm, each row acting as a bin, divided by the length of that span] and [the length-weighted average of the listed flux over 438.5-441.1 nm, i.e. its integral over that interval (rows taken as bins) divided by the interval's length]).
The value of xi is 6.16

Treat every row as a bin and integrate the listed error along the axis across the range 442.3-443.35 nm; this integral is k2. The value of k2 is 1.8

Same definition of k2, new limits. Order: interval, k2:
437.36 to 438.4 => 2.9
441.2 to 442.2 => 1.8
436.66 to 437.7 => 2.3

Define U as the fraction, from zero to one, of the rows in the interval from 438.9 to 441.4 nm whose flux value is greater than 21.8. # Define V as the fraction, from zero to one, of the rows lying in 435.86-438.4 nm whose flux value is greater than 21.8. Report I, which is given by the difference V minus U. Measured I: 0.04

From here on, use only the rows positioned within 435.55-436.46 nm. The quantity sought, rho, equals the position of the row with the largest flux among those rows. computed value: 436.207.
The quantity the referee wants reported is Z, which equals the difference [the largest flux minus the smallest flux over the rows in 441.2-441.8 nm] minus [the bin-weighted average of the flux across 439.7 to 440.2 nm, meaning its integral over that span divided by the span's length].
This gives -9.8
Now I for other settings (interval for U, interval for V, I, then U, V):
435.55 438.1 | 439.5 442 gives 0.00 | 0.480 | 0.48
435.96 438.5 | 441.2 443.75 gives -0.04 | 0.400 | 0.36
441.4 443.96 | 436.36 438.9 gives -0.12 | 0.360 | 0.24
